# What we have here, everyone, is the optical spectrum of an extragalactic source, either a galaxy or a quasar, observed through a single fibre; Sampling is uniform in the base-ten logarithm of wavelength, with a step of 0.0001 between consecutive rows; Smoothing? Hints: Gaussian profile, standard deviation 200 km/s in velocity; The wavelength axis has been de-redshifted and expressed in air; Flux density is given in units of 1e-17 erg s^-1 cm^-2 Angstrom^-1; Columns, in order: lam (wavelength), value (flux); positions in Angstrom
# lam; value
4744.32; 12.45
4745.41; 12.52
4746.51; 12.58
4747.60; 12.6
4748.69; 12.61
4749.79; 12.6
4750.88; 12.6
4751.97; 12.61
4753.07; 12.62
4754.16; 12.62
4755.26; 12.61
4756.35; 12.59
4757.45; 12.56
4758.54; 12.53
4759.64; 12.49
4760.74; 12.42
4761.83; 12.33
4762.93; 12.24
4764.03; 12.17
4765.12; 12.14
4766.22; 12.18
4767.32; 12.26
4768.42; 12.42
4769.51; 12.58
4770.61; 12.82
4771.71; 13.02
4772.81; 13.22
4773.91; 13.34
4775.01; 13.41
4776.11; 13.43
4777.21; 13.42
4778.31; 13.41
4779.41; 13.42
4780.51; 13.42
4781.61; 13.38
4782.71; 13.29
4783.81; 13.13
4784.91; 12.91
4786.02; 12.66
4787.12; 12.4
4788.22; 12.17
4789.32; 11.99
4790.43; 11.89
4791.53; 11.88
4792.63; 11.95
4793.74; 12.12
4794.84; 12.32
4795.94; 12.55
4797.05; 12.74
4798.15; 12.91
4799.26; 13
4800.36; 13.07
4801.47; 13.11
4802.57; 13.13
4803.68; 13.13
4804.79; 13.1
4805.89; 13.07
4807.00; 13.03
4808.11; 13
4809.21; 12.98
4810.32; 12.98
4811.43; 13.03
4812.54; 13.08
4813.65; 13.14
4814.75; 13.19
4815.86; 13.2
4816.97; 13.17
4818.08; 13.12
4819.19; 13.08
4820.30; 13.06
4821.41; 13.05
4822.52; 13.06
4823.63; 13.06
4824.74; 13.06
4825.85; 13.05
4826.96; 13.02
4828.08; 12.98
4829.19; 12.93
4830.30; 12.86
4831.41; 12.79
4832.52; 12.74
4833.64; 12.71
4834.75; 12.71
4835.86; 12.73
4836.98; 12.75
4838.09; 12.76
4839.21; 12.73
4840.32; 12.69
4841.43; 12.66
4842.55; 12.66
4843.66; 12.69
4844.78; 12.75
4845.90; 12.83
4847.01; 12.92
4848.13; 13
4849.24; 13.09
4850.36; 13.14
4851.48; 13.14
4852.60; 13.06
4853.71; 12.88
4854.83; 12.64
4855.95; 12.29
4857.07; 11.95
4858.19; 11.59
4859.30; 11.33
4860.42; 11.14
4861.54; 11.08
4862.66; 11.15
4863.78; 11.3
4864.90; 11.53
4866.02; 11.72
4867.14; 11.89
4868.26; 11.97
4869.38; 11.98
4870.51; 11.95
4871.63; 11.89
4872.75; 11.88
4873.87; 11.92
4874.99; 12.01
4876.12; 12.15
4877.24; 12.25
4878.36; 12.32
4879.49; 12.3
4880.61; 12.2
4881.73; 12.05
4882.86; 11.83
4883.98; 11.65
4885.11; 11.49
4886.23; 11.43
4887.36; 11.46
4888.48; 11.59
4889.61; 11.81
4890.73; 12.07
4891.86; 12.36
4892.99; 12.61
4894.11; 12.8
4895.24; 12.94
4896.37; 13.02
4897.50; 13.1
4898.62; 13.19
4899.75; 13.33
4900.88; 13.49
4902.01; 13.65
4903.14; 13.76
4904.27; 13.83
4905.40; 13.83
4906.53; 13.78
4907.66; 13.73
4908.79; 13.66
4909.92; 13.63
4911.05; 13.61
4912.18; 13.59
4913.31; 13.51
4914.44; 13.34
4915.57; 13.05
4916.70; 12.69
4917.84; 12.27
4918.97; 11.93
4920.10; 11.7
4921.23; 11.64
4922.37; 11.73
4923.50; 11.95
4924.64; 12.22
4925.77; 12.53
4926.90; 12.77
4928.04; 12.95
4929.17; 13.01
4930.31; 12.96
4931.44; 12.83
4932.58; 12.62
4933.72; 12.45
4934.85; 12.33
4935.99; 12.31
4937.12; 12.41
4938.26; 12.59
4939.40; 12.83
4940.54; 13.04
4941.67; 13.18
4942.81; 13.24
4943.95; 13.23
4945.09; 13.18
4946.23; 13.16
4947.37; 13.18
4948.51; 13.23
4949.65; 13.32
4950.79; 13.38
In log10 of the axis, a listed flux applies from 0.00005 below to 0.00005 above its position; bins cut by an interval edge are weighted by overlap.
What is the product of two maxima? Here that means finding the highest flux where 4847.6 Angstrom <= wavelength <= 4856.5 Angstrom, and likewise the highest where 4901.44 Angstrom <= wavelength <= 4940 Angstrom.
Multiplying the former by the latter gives 182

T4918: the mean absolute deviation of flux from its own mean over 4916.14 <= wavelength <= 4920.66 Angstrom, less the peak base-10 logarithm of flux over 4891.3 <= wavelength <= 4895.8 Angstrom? -0.78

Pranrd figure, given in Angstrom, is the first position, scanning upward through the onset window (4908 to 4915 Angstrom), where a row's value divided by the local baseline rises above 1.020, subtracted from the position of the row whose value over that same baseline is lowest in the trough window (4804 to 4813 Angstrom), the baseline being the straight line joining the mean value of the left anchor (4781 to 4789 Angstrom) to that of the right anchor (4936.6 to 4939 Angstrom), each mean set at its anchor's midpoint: -99.6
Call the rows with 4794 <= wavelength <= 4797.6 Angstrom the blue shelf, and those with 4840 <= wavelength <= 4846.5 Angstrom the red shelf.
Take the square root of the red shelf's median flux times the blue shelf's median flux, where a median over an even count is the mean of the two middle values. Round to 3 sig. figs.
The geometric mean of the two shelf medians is 12.6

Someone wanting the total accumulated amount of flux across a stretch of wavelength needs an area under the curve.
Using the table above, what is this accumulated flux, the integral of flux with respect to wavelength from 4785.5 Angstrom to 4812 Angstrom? 336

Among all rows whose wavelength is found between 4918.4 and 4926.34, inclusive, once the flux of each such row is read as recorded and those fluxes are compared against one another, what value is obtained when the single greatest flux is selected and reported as 12.53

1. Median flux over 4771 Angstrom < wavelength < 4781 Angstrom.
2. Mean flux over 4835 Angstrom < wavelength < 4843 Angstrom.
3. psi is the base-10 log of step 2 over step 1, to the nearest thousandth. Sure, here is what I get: -0.023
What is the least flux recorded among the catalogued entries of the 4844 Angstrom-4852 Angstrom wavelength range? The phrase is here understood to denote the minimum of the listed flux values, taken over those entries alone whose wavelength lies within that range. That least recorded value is 12.75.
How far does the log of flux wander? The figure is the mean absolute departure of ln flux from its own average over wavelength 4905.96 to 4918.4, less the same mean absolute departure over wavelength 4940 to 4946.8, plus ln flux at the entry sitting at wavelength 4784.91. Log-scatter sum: 2.58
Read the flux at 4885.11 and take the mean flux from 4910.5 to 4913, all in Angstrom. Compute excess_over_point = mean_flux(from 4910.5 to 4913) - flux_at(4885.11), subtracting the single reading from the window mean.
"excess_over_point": 2.1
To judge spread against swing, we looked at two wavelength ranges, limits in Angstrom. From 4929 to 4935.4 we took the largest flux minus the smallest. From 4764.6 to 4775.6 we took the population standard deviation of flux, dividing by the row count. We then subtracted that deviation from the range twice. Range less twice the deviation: -0.2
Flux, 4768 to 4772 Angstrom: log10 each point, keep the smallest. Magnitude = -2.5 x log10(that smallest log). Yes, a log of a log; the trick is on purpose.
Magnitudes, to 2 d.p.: -0.10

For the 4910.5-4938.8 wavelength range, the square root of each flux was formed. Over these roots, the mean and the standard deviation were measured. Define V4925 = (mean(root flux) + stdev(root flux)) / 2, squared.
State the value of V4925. 3.29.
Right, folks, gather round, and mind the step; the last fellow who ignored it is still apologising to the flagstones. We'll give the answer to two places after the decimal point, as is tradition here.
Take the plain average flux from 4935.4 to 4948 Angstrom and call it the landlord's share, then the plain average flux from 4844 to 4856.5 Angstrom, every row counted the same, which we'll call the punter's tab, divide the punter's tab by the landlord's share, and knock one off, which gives 0.00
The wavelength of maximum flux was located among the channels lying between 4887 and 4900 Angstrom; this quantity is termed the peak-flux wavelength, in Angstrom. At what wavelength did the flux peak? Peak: 4899.75 Angstrom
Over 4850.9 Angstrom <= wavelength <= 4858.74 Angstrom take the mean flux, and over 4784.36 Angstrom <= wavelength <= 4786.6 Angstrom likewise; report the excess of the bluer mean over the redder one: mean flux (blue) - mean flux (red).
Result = 0.3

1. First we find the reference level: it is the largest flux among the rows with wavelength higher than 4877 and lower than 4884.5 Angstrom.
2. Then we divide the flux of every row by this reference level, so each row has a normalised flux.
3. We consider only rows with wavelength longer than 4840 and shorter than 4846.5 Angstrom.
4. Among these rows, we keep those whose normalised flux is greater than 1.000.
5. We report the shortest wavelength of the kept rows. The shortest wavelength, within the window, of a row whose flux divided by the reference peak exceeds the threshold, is 4840.32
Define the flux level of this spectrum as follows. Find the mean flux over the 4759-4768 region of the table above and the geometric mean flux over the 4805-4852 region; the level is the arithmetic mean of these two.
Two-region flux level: 12.61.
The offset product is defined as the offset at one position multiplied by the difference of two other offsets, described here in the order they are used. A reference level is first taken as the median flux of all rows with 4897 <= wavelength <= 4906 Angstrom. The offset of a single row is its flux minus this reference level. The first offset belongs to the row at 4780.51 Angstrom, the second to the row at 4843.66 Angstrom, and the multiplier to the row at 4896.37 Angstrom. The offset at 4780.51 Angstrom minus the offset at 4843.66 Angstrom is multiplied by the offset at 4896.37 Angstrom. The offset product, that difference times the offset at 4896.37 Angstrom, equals -0.40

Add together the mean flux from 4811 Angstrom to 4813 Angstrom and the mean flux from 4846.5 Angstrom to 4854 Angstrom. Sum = 26.1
